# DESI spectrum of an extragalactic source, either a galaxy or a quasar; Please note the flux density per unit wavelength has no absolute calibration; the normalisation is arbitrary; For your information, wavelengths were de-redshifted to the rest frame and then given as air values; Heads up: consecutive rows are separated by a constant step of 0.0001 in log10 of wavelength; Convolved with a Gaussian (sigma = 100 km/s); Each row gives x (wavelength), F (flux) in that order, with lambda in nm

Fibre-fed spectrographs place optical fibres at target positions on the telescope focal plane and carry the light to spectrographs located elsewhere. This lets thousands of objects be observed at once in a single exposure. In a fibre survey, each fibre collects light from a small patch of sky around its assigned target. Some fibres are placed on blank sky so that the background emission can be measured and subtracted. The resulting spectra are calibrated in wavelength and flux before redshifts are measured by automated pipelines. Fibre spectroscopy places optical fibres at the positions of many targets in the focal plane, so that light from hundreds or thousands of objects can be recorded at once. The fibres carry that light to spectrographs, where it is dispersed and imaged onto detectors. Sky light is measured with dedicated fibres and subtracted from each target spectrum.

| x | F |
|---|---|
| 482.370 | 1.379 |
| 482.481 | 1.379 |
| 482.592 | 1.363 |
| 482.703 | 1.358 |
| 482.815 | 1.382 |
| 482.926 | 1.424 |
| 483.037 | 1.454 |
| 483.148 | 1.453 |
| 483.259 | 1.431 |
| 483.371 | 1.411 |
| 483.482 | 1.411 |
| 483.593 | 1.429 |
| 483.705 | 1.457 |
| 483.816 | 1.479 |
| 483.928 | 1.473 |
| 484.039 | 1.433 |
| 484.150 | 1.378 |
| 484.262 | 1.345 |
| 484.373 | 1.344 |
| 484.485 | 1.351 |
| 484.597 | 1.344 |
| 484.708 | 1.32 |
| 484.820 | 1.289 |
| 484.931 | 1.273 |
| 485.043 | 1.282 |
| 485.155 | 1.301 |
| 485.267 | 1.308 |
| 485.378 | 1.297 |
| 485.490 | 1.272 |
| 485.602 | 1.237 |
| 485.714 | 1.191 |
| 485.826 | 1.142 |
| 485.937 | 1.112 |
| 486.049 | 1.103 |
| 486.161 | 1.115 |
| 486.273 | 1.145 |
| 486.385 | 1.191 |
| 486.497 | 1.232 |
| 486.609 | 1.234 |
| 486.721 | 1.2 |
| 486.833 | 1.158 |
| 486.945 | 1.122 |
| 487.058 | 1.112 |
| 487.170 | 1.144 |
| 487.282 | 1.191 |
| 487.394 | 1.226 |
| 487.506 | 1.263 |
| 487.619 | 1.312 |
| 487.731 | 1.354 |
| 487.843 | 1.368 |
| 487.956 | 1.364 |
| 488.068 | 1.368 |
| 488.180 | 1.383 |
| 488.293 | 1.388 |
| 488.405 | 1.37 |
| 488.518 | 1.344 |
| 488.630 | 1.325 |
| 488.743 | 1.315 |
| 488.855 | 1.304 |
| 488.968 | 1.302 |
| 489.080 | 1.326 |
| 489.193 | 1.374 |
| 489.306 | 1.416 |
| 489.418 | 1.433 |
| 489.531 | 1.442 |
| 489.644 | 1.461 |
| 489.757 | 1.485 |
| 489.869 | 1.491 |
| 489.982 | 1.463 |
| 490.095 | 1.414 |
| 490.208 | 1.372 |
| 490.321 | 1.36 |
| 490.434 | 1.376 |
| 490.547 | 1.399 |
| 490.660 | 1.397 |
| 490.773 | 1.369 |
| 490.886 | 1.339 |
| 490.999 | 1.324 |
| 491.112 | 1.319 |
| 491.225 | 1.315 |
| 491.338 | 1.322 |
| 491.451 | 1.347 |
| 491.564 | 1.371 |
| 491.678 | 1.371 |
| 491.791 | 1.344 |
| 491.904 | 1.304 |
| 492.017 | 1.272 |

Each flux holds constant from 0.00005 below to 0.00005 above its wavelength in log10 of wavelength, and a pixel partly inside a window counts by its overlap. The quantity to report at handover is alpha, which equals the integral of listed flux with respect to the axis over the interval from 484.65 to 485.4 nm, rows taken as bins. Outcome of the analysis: 0.97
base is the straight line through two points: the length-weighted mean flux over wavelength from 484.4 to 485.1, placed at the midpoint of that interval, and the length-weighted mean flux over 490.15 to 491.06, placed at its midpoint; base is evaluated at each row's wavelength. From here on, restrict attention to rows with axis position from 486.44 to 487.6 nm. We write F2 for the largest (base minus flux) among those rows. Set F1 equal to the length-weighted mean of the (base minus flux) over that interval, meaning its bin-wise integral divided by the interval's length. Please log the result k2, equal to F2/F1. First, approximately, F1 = 0.14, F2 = 0.22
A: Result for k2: 1.6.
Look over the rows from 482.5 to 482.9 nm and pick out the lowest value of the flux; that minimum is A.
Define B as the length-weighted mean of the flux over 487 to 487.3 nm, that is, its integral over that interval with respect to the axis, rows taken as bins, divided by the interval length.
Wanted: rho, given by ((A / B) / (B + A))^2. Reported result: 0.226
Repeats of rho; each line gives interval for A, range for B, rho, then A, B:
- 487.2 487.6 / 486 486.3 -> 0.212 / 1.191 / 1.12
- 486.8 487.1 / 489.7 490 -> 0.083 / 1.112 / 1.48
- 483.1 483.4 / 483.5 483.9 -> 0.116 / 1.411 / 1.45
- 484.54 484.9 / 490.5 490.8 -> 0.120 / 1.289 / 1.39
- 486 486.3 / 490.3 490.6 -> 0.104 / 1.103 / 1.38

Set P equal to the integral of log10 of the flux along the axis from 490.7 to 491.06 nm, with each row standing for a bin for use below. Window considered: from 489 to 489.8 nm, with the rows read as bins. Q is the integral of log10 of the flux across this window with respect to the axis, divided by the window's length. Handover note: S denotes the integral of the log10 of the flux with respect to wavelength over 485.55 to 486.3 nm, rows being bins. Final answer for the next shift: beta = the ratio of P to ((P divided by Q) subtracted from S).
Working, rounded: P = 0.046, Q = 0.15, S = 0.05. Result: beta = -0.18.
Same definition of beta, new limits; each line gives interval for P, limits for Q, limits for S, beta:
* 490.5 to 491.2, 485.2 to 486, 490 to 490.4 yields -0.09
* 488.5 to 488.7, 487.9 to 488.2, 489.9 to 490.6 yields -0.31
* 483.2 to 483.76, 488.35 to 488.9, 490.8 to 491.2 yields -0.13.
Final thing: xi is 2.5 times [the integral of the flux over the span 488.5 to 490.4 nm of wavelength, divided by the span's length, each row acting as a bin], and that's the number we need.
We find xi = 3.48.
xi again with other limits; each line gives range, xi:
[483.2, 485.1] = 3.45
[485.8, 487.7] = 2.95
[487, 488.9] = 3.25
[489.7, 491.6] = 3.45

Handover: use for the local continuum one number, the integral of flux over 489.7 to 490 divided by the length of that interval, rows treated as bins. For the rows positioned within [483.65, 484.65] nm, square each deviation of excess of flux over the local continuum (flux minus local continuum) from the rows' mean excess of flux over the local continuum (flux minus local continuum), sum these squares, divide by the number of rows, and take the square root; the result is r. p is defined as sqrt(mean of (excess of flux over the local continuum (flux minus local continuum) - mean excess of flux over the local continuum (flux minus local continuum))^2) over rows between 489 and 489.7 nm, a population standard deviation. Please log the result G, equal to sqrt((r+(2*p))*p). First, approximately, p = 0.05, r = 0.056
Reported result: 0.082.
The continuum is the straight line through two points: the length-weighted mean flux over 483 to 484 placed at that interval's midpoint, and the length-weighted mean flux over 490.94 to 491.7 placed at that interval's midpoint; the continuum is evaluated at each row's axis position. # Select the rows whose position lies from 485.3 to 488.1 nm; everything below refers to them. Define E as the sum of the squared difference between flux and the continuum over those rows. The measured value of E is 1.04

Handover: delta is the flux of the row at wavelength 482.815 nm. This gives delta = 1.382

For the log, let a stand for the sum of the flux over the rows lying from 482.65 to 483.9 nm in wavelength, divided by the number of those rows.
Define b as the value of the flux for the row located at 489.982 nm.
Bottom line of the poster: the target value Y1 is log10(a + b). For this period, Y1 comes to 0.461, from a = 1.43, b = 1.463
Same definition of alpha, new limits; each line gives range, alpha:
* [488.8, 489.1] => 0.39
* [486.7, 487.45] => 0.87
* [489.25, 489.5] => 0.36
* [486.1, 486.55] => 0.53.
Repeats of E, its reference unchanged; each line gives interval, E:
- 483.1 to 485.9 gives 0.33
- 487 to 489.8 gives 0.29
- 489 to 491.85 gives 0.09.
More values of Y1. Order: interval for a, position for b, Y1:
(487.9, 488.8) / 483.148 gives 0.449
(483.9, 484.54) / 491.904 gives 0.430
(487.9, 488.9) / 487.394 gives 0.411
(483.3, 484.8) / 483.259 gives 0.452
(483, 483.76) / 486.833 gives 0.414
